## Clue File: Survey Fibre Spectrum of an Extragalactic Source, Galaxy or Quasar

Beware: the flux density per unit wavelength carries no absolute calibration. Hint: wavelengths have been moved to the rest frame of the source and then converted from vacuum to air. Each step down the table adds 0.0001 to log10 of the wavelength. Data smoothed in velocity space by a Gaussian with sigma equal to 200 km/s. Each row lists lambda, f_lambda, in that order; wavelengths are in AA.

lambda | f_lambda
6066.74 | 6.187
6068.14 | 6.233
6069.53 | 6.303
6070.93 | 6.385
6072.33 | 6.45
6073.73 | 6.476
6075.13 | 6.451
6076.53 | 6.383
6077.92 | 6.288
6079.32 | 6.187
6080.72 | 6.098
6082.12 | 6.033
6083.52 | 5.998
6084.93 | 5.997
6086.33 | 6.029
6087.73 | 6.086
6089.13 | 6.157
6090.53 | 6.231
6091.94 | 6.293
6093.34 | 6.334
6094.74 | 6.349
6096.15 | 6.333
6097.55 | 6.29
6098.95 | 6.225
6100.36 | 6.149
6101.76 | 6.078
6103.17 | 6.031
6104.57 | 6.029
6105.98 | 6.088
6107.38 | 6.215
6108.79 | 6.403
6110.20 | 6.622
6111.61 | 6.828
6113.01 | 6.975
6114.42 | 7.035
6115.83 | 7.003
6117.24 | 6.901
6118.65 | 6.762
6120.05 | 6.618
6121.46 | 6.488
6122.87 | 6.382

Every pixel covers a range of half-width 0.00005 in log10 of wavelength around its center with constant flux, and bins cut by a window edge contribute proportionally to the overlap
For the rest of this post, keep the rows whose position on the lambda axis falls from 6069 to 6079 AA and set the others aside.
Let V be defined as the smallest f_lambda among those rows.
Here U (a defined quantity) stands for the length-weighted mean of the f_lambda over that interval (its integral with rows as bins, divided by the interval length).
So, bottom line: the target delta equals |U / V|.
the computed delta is 1.02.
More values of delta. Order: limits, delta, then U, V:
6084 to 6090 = 1.01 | 6.1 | 5.997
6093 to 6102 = 1.03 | 6.3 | 6.078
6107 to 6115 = 1.08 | 6.7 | 6.215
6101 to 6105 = 1.00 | 6.1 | 6.029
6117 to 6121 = 1.02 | 6.7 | 6.618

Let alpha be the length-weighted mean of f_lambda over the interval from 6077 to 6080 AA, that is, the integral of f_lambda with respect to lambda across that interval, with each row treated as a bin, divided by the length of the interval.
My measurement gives 6.27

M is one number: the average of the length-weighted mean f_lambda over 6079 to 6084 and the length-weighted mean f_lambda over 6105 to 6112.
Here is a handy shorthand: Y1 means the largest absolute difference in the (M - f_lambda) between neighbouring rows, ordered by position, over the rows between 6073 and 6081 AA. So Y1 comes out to 0.101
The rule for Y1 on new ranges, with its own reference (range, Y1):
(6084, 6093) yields 0.074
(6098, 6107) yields 0.076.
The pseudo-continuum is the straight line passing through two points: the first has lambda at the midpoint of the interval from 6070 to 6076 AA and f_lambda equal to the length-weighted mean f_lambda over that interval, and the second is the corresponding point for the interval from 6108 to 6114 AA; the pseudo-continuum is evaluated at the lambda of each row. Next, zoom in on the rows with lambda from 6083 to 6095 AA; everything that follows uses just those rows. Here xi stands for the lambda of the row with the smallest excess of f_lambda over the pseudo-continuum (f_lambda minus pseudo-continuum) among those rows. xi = 6084.93 AA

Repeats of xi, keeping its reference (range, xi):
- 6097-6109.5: 6104.57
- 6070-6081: 6080.72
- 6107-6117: 6107.38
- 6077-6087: 6084.93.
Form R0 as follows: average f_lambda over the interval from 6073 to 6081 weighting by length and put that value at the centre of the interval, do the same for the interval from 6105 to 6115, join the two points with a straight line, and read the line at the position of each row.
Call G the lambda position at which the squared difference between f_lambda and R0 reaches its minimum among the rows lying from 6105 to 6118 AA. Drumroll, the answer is 6110.20 AA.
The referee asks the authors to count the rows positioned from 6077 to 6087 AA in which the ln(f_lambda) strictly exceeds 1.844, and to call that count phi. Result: 0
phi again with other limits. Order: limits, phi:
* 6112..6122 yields 7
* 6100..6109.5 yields 1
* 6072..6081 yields 4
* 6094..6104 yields 2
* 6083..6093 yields 0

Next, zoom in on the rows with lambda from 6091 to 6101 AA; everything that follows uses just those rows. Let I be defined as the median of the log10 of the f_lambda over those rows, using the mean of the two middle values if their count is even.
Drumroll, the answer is 0.799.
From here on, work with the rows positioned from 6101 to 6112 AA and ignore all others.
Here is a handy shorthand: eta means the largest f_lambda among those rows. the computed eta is 6.828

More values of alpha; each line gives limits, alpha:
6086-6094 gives 6.20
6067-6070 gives 6.26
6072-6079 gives 6.40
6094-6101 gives 6.27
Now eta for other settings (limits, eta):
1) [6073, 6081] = 6.476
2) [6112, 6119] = 7.035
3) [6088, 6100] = 6.349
